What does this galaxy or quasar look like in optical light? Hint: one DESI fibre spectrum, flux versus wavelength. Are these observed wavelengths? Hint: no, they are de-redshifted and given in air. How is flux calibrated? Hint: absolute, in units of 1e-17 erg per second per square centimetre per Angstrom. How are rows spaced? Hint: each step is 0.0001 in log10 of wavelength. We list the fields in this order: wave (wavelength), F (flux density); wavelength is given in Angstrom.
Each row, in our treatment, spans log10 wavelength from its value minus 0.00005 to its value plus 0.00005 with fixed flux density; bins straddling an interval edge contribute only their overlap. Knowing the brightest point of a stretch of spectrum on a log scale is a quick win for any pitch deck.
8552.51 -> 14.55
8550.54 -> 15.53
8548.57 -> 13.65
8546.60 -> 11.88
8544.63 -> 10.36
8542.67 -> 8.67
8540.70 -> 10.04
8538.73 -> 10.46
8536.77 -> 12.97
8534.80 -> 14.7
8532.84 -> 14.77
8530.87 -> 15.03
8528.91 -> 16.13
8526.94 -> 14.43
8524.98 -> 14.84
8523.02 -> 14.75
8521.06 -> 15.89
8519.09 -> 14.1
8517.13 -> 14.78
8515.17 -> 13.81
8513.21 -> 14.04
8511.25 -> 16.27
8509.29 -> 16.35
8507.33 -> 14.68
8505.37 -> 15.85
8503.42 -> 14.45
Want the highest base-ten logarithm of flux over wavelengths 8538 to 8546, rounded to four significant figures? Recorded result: 1.020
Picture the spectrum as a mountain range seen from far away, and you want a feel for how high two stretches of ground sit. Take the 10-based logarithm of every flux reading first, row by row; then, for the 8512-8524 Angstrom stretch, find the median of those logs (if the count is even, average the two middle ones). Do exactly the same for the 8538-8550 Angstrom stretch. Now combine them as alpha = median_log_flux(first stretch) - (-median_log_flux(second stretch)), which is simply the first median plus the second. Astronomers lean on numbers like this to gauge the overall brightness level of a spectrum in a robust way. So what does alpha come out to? 2.18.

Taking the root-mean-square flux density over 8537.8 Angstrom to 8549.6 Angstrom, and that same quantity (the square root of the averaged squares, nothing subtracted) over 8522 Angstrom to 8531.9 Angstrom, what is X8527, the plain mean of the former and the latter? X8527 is 13.0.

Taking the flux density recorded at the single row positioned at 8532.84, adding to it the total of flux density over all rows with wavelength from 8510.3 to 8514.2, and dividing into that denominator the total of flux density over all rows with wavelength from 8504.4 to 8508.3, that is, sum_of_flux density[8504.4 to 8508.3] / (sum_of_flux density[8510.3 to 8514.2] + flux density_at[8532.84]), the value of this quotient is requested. 0.68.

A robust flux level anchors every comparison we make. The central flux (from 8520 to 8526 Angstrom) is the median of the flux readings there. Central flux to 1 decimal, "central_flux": 14.8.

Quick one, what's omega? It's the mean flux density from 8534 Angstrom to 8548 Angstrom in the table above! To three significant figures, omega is 11.3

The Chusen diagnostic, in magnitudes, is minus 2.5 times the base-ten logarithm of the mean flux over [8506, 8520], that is -2.93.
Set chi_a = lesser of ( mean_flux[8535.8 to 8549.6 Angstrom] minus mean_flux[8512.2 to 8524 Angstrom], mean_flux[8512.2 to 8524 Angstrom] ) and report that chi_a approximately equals -3.4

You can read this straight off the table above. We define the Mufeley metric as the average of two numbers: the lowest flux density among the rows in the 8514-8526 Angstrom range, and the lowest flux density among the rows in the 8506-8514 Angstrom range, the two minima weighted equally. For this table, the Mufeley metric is 13.9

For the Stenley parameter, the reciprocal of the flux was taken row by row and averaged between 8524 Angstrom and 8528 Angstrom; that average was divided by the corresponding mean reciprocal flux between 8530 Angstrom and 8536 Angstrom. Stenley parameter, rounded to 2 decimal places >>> 1.01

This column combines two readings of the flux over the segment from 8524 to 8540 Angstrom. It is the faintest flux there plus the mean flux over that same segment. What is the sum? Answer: 24.6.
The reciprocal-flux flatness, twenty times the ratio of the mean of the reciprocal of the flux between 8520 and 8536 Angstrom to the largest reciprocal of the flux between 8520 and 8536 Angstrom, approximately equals 19.2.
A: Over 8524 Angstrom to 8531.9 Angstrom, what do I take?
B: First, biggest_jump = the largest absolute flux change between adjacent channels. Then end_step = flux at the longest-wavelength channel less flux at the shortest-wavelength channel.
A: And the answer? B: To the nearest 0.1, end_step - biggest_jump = -1.5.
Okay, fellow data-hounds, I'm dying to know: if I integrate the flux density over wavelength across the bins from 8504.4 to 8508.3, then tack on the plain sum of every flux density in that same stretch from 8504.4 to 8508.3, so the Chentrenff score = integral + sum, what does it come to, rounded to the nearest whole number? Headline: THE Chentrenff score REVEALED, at 90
